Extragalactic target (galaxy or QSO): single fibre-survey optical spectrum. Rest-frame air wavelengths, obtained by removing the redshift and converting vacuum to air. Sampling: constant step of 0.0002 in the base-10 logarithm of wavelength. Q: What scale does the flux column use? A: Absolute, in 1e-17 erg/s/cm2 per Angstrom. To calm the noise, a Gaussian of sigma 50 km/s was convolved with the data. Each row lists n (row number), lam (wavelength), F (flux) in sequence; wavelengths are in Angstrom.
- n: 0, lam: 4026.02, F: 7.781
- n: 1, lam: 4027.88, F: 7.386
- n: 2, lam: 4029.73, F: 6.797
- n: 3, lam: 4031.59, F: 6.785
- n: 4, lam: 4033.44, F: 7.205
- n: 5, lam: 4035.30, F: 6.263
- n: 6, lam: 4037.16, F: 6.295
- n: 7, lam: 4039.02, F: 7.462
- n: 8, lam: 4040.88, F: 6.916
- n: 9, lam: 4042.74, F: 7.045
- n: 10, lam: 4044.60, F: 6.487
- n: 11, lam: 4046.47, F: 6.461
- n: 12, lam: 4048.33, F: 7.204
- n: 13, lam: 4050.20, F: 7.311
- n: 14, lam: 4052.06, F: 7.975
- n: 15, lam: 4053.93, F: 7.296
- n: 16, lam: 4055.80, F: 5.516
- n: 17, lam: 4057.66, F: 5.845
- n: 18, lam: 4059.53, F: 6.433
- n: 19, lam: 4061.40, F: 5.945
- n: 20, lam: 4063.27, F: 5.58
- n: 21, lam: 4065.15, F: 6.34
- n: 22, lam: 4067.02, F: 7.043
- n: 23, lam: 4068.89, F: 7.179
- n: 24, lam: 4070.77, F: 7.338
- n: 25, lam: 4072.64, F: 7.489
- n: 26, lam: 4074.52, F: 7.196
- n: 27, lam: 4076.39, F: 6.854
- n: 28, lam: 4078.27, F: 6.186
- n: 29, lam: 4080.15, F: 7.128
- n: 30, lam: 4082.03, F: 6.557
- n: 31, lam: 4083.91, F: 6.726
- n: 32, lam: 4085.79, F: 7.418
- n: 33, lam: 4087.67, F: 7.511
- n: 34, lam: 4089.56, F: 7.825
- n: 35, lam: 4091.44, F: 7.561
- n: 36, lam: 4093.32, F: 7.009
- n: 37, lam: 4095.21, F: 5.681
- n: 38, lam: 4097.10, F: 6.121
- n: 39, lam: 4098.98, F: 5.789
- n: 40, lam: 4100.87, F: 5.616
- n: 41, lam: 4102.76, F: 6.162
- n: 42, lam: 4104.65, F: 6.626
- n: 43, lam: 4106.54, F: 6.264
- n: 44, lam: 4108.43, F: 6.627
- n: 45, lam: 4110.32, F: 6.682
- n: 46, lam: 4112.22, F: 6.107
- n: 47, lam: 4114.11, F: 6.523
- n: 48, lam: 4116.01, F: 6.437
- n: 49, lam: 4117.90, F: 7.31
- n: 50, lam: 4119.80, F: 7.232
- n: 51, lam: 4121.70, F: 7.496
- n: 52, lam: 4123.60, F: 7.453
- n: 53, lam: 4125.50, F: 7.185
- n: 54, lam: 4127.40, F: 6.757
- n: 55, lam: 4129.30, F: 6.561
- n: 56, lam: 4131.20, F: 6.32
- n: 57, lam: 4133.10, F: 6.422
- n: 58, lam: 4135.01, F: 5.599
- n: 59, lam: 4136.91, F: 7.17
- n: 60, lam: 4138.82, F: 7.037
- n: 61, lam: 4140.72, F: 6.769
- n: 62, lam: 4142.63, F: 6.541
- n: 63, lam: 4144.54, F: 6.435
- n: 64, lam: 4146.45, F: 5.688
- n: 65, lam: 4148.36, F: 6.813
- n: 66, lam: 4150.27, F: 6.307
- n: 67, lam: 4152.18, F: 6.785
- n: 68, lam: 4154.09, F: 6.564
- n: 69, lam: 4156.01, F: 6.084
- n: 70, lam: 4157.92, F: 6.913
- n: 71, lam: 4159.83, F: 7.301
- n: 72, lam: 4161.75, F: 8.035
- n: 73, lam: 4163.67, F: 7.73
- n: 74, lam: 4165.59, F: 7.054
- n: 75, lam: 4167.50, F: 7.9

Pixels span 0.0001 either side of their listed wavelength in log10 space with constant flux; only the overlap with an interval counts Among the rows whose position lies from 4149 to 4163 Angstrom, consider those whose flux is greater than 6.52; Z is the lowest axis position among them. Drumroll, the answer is 4152.18 Angstrom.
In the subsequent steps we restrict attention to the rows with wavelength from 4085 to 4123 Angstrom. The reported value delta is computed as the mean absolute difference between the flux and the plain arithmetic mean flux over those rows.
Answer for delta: 0.58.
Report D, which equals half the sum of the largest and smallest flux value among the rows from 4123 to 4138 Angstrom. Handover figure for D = 6.53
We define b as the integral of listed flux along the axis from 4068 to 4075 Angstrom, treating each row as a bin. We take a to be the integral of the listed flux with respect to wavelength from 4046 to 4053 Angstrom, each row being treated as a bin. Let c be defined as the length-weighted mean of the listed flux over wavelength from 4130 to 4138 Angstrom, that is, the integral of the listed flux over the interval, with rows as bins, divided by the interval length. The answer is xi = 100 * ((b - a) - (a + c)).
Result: -5733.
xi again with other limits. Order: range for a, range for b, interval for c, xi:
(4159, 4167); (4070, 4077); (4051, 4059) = -7685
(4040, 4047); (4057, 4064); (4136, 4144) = -5942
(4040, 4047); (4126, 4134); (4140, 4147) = -4824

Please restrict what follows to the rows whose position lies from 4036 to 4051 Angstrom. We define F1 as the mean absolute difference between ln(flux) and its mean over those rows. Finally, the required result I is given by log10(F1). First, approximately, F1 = 0.053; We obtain -1.27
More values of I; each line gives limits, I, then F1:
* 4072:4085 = -1.31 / 0.049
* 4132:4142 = -1.13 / 0.074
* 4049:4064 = -0.93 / 0.117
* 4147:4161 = -1.33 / 0.047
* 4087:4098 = -0.98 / 0.105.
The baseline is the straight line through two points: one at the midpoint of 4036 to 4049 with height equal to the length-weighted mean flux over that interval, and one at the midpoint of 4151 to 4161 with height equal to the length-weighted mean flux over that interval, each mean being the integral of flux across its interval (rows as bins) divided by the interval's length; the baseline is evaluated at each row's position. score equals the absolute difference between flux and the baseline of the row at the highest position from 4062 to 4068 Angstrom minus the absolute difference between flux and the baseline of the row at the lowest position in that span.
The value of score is -1.0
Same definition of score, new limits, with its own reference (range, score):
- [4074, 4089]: 0.3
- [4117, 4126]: -0.1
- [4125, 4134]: -0.1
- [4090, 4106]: -0.6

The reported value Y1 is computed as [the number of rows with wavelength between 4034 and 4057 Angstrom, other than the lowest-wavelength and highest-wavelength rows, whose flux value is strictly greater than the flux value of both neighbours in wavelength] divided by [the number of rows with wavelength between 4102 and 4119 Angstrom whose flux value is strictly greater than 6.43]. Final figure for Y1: 0.50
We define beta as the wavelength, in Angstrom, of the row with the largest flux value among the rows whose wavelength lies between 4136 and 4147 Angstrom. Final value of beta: 4136.91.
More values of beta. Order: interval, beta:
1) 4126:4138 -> 4136.91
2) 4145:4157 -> 4148.36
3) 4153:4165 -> 4161.75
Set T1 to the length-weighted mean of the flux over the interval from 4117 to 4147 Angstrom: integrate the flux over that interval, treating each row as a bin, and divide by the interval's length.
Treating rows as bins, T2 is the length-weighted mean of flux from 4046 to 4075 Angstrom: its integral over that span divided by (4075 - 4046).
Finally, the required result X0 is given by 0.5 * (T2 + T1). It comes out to 6.76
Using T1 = 6.76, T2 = 6.76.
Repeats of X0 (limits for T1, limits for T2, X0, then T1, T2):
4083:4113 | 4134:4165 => 6.67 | 6.61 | 6.74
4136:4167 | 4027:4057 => 6.87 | 6.84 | 6.89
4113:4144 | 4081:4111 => 6.71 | 6.79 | 6.64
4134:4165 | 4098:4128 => 6.69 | 6.74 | 6.64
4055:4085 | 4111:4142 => 6.68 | 6.60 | 6.77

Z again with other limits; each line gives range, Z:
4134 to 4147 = 4136.91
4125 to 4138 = 4125.50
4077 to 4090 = 4080.15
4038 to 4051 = 4039.02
